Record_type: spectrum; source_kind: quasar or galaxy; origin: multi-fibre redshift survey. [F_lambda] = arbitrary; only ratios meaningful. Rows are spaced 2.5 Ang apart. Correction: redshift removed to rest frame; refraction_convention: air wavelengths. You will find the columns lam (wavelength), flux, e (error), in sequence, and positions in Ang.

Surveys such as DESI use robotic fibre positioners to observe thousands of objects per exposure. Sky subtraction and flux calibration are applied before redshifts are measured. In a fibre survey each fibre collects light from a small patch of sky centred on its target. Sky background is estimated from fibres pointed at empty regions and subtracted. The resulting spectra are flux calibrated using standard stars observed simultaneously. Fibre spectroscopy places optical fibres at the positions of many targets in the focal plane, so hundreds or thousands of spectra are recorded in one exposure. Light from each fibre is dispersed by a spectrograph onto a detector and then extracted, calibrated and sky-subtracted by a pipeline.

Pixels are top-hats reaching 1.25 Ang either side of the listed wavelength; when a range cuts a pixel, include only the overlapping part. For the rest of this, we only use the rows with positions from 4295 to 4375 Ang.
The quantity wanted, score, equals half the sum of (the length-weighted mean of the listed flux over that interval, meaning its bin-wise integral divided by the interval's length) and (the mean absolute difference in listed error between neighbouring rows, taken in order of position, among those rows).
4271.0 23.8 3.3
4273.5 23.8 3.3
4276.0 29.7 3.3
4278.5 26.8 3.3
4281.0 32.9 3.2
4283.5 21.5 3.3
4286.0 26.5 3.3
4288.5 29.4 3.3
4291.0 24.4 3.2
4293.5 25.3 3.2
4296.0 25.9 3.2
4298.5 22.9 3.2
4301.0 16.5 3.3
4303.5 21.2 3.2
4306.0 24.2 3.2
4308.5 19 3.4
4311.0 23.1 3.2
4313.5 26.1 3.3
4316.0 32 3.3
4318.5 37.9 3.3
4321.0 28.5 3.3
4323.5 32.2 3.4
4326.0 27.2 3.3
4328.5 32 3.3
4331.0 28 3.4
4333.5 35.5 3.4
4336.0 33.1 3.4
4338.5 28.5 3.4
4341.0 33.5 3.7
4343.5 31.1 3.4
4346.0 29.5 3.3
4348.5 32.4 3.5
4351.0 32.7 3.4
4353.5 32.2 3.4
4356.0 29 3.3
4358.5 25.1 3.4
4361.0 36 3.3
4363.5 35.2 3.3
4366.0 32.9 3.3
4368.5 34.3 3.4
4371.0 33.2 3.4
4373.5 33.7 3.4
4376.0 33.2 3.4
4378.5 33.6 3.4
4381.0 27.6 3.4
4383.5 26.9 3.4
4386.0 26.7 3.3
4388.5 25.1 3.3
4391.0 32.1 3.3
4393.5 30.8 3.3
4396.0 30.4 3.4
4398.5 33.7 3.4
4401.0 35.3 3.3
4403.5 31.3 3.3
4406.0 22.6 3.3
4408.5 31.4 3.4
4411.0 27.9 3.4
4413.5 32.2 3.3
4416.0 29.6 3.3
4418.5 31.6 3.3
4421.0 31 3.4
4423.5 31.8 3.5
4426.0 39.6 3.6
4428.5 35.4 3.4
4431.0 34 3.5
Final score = 14.8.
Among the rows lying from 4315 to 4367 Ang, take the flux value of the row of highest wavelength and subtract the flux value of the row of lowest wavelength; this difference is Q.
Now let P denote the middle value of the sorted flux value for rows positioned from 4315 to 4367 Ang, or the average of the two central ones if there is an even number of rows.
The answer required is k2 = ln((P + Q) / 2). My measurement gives 2.81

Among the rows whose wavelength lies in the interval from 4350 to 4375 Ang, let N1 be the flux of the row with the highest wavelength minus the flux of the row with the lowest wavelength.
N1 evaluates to 1.0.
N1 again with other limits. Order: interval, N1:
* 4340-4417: -3.9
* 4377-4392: -1.5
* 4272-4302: -7.3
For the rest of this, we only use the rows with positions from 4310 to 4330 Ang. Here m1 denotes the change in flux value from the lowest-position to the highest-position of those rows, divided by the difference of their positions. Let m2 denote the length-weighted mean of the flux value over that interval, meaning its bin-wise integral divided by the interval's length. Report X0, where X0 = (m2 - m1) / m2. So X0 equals 0.98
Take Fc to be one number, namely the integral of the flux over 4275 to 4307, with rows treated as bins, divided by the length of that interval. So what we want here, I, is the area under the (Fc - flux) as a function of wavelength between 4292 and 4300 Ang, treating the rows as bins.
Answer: 6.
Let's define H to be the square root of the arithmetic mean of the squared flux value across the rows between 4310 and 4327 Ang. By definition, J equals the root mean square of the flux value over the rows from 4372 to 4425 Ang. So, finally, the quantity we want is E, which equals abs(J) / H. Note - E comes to 1.02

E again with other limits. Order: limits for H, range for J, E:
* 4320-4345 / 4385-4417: 0.97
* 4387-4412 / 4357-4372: 1.09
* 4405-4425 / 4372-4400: 1.02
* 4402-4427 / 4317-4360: 1.00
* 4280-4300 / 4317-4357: 1.20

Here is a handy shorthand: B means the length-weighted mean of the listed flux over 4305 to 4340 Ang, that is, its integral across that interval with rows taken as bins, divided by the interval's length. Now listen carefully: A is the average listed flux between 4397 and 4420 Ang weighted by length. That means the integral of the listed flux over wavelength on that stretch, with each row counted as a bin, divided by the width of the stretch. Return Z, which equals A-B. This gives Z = 1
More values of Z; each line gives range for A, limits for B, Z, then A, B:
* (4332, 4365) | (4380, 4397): 3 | 31.8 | 28.5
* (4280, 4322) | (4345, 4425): -5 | 25.7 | 31.0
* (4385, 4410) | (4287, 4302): 6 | 30.0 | 24.2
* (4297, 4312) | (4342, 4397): -10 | 21.2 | 31.1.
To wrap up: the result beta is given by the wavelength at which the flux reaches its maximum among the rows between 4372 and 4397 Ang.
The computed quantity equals 4373.5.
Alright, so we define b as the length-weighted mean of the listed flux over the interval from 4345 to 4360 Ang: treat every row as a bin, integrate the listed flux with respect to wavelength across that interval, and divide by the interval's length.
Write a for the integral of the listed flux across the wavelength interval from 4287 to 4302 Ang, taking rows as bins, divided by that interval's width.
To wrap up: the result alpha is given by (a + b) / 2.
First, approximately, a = 24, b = 30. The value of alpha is 27.2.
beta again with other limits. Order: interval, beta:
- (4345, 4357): 4351.0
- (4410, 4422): 4413.5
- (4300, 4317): 4316.0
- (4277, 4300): 4281.0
